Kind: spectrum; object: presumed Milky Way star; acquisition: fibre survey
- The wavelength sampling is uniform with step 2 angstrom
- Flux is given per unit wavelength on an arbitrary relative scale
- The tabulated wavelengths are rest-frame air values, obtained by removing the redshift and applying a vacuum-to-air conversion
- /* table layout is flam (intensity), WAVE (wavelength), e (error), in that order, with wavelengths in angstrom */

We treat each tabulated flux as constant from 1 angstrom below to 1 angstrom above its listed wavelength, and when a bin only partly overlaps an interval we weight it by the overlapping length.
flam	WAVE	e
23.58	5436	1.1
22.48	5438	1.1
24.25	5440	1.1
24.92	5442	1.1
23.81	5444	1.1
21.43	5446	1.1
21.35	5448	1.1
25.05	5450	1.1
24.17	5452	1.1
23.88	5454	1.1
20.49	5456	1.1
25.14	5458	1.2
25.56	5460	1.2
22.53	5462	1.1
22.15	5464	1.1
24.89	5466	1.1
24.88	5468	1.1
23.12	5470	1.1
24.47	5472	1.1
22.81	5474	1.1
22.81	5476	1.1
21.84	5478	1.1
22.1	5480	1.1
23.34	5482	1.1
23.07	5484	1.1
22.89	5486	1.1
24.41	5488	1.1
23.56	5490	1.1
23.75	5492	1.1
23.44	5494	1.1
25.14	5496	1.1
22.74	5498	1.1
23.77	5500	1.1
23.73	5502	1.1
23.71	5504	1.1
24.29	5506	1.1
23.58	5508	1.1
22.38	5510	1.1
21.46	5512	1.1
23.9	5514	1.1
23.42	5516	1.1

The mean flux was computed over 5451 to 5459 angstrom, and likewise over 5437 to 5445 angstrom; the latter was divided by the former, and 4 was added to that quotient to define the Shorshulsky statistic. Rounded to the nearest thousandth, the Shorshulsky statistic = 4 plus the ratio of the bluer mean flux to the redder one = 5.019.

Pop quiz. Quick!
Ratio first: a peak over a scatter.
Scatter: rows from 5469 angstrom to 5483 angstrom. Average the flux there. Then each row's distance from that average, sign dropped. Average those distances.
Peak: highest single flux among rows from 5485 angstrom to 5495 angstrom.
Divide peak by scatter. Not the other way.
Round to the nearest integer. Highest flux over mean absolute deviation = 40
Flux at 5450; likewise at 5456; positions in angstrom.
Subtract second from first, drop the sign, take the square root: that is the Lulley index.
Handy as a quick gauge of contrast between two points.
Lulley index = 2.14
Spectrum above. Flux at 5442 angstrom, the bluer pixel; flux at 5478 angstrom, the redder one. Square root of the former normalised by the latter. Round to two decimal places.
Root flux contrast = 1.07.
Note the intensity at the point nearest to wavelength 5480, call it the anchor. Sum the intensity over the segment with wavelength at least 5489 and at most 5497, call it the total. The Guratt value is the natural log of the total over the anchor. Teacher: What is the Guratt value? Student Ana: 1.47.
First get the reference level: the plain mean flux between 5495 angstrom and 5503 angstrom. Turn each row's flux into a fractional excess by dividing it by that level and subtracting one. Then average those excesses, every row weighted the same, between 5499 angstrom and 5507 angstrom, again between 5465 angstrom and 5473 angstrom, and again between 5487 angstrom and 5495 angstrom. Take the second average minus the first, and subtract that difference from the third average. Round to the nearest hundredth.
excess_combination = -0.02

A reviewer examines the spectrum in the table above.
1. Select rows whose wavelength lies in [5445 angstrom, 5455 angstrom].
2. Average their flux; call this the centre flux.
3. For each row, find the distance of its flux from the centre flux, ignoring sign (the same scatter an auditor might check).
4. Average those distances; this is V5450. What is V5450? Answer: 1.4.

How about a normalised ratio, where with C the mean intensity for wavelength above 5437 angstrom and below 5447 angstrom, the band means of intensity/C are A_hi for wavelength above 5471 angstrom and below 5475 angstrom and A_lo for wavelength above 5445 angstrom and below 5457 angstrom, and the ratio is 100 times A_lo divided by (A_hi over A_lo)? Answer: 93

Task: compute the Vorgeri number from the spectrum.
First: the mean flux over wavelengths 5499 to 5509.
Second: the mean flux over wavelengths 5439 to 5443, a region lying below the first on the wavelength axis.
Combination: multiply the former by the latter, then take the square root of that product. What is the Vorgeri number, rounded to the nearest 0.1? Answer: 24.2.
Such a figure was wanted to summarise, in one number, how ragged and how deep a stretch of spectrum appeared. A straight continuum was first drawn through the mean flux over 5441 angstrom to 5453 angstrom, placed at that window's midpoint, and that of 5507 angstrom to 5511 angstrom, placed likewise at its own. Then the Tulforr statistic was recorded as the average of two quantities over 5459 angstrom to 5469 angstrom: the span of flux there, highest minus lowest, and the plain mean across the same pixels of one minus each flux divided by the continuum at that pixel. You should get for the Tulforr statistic 1.7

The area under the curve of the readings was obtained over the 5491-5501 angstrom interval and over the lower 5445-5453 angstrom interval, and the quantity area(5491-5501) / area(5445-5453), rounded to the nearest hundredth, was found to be 1.29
